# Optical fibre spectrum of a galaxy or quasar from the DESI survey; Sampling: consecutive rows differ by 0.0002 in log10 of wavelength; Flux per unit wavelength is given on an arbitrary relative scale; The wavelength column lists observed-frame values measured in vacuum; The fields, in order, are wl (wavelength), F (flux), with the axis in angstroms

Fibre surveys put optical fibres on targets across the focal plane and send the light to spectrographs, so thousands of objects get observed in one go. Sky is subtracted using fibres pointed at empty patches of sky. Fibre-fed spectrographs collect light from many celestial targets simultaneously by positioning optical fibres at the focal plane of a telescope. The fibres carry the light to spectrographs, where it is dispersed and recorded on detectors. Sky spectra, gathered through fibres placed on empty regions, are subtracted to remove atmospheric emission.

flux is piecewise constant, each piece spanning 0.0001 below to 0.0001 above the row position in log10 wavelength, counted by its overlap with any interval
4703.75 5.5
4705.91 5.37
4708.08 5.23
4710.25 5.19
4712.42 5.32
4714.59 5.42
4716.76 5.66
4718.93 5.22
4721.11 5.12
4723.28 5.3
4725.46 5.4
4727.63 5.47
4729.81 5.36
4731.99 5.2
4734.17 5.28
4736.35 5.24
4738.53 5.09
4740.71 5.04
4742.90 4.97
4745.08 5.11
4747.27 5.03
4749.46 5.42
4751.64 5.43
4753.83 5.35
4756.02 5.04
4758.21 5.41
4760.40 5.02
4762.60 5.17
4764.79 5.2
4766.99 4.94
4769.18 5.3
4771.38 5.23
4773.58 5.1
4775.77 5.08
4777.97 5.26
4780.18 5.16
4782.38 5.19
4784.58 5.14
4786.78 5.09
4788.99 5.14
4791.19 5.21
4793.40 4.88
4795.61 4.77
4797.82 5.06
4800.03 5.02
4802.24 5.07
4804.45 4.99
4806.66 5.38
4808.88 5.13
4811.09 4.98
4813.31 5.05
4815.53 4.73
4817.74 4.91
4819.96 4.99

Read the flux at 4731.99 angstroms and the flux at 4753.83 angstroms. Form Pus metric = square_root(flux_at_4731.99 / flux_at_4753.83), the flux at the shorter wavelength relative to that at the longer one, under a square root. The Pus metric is 0.99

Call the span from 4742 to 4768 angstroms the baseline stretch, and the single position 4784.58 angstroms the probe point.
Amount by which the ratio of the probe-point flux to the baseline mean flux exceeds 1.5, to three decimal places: -0.507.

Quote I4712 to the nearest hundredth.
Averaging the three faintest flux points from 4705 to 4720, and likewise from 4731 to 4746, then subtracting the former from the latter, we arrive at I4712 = -0.18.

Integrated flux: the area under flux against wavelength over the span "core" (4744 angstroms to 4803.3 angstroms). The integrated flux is 305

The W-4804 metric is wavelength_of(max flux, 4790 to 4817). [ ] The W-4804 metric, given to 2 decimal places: 4806.66 angstroms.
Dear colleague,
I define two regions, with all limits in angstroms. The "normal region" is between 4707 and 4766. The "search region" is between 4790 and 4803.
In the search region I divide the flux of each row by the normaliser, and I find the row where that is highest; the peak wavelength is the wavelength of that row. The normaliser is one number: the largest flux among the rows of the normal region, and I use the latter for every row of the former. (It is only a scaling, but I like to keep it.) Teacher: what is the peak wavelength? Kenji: 4791.19 angstroms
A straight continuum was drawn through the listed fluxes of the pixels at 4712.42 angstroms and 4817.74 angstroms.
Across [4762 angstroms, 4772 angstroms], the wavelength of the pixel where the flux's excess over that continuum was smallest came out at 4766.99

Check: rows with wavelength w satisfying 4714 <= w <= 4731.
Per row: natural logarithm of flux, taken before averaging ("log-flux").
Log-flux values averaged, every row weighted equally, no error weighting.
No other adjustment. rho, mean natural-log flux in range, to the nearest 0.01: 1.68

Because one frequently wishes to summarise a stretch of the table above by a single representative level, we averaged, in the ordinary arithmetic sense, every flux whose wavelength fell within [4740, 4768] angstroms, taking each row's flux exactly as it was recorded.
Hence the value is 5.16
